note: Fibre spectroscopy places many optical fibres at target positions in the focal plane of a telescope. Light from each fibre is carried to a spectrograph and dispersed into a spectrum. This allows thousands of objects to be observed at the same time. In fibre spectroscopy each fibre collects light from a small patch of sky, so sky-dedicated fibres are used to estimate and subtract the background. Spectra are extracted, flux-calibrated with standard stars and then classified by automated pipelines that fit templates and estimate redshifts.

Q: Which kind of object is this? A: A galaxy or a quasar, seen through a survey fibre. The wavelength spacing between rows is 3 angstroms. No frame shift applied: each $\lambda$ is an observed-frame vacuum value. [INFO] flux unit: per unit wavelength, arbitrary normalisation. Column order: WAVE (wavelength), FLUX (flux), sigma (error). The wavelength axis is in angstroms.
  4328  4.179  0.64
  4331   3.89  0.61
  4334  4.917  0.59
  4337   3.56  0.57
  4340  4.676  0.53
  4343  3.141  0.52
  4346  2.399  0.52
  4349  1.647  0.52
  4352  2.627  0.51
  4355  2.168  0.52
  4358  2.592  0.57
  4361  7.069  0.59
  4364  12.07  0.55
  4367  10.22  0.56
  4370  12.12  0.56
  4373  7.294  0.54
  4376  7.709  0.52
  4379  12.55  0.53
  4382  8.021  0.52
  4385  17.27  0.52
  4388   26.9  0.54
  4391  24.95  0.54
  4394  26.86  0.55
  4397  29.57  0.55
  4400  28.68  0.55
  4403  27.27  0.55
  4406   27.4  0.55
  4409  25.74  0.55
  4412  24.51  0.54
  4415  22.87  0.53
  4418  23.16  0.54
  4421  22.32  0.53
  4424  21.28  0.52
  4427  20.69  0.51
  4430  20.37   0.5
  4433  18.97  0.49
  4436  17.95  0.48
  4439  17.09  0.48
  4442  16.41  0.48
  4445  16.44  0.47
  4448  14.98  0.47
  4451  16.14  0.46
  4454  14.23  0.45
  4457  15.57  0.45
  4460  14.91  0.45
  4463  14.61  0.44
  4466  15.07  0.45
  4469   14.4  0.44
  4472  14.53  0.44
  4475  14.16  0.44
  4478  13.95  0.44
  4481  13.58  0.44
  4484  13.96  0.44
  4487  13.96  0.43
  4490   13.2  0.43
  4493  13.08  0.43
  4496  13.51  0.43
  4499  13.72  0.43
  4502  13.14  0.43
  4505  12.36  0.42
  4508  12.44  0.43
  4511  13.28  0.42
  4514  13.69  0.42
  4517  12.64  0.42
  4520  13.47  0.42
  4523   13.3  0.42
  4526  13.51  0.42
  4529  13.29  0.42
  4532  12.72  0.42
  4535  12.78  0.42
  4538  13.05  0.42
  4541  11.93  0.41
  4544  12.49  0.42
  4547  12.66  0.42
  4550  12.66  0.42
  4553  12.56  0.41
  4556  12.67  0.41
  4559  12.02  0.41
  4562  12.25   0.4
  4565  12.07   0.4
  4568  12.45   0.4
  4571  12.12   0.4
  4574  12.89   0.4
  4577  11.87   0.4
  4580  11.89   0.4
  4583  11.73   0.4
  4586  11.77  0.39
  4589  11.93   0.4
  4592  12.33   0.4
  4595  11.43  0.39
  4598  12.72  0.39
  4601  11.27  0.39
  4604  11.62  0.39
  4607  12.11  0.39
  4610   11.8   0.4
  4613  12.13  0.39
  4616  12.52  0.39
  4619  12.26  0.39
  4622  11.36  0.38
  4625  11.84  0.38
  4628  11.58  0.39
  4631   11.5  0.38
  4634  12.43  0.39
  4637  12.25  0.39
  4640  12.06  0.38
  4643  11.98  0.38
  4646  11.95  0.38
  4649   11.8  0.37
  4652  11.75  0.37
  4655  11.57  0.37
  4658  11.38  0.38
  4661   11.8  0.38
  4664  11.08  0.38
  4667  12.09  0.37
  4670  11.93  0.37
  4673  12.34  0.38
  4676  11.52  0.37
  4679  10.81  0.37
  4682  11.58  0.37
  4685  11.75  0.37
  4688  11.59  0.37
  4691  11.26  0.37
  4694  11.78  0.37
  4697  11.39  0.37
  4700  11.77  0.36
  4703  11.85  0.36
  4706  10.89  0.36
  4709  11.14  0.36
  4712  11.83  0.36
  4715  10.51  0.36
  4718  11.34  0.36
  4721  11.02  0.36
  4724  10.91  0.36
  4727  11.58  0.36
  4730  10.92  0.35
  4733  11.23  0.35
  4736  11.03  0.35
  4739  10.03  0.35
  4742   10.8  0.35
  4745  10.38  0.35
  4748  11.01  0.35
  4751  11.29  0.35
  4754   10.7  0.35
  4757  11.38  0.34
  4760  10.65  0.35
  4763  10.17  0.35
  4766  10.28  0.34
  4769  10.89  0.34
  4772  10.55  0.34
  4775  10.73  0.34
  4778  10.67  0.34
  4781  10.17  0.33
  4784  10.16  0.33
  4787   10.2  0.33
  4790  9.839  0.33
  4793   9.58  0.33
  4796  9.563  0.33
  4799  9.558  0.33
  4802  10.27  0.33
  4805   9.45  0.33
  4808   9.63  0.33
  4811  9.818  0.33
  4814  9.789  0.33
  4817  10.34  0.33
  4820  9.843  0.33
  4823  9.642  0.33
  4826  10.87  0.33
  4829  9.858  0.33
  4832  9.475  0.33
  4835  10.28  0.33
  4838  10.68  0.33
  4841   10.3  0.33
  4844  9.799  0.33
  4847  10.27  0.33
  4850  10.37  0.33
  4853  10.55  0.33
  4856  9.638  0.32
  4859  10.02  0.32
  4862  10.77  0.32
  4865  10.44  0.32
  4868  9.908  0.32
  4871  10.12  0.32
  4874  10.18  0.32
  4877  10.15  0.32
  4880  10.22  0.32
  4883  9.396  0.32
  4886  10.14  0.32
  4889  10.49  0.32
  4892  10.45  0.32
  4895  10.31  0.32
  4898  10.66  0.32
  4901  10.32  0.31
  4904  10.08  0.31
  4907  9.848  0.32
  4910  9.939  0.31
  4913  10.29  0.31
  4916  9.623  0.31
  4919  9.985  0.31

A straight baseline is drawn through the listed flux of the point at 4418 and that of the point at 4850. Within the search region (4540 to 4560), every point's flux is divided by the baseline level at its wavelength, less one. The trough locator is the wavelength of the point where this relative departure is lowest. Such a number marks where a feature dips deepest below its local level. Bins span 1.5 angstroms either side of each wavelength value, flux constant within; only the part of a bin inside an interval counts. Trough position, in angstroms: 4541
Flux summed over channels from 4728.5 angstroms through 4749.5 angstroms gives 75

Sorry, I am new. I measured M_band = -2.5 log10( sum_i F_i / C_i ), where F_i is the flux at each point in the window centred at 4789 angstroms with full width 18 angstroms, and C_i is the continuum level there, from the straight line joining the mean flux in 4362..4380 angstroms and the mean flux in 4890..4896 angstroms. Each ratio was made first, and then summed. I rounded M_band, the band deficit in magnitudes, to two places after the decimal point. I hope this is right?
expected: -1.90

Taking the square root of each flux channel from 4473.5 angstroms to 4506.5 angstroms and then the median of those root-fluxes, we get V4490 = 3.7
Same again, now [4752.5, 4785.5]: 3.3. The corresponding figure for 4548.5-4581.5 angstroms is 3.5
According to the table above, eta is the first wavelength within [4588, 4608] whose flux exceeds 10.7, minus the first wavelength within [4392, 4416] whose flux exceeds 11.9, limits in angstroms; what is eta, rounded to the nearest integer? 195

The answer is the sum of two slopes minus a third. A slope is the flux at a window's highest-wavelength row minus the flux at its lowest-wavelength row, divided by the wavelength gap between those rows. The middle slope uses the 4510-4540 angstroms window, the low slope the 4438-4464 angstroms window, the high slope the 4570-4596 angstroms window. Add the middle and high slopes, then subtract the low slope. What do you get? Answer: 0.07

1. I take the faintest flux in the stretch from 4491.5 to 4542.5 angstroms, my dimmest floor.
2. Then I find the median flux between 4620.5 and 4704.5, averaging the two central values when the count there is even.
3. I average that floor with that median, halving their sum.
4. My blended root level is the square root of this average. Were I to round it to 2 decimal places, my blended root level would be 3.44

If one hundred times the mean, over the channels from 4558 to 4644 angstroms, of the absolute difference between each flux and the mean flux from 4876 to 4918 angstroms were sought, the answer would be 187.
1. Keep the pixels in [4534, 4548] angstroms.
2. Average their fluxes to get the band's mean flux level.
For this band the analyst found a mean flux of 12.6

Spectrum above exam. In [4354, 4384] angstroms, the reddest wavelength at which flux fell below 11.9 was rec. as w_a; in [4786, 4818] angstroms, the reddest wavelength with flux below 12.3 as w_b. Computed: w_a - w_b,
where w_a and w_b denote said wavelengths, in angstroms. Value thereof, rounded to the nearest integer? -435 angstroms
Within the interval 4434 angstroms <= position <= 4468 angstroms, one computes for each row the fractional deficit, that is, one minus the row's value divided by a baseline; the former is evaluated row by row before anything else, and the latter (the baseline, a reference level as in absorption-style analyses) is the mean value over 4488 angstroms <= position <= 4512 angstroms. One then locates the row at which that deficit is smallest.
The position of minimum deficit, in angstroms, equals 4436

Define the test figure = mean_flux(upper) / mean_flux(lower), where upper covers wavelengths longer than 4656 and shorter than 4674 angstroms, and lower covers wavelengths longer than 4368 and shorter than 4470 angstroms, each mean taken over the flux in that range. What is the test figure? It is 0.62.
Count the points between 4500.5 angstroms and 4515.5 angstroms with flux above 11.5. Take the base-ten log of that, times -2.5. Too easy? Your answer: -1.7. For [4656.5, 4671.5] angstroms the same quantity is -1.2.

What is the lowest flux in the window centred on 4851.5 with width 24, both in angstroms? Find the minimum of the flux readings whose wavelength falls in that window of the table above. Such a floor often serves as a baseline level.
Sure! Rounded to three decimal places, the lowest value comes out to 9.638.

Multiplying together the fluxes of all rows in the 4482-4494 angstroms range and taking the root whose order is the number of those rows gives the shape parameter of 13.5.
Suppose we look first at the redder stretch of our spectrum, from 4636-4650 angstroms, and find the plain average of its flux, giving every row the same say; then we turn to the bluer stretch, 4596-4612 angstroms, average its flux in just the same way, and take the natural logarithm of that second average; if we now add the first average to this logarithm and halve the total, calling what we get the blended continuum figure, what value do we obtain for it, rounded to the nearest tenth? 7.2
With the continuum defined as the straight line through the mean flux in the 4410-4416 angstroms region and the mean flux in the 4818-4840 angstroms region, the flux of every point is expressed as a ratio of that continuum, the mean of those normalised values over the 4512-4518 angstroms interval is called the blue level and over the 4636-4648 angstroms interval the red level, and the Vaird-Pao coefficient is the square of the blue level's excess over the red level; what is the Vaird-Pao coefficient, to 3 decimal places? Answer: 0.009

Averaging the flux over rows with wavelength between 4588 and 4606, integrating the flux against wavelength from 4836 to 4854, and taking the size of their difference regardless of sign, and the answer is 174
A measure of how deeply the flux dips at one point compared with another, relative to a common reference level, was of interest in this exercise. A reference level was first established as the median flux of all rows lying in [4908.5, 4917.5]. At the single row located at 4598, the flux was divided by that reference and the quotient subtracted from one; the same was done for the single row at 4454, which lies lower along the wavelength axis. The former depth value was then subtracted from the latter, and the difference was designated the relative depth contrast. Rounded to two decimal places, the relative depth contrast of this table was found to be -0.15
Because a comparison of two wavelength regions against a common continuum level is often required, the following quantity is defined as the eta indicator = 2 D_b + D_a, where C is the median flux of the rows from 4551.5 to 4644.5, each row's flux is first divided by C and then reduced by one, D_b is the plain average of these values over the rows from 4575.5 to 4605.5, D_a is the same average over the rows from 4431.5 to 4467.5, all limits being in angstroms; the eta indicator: 0.3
